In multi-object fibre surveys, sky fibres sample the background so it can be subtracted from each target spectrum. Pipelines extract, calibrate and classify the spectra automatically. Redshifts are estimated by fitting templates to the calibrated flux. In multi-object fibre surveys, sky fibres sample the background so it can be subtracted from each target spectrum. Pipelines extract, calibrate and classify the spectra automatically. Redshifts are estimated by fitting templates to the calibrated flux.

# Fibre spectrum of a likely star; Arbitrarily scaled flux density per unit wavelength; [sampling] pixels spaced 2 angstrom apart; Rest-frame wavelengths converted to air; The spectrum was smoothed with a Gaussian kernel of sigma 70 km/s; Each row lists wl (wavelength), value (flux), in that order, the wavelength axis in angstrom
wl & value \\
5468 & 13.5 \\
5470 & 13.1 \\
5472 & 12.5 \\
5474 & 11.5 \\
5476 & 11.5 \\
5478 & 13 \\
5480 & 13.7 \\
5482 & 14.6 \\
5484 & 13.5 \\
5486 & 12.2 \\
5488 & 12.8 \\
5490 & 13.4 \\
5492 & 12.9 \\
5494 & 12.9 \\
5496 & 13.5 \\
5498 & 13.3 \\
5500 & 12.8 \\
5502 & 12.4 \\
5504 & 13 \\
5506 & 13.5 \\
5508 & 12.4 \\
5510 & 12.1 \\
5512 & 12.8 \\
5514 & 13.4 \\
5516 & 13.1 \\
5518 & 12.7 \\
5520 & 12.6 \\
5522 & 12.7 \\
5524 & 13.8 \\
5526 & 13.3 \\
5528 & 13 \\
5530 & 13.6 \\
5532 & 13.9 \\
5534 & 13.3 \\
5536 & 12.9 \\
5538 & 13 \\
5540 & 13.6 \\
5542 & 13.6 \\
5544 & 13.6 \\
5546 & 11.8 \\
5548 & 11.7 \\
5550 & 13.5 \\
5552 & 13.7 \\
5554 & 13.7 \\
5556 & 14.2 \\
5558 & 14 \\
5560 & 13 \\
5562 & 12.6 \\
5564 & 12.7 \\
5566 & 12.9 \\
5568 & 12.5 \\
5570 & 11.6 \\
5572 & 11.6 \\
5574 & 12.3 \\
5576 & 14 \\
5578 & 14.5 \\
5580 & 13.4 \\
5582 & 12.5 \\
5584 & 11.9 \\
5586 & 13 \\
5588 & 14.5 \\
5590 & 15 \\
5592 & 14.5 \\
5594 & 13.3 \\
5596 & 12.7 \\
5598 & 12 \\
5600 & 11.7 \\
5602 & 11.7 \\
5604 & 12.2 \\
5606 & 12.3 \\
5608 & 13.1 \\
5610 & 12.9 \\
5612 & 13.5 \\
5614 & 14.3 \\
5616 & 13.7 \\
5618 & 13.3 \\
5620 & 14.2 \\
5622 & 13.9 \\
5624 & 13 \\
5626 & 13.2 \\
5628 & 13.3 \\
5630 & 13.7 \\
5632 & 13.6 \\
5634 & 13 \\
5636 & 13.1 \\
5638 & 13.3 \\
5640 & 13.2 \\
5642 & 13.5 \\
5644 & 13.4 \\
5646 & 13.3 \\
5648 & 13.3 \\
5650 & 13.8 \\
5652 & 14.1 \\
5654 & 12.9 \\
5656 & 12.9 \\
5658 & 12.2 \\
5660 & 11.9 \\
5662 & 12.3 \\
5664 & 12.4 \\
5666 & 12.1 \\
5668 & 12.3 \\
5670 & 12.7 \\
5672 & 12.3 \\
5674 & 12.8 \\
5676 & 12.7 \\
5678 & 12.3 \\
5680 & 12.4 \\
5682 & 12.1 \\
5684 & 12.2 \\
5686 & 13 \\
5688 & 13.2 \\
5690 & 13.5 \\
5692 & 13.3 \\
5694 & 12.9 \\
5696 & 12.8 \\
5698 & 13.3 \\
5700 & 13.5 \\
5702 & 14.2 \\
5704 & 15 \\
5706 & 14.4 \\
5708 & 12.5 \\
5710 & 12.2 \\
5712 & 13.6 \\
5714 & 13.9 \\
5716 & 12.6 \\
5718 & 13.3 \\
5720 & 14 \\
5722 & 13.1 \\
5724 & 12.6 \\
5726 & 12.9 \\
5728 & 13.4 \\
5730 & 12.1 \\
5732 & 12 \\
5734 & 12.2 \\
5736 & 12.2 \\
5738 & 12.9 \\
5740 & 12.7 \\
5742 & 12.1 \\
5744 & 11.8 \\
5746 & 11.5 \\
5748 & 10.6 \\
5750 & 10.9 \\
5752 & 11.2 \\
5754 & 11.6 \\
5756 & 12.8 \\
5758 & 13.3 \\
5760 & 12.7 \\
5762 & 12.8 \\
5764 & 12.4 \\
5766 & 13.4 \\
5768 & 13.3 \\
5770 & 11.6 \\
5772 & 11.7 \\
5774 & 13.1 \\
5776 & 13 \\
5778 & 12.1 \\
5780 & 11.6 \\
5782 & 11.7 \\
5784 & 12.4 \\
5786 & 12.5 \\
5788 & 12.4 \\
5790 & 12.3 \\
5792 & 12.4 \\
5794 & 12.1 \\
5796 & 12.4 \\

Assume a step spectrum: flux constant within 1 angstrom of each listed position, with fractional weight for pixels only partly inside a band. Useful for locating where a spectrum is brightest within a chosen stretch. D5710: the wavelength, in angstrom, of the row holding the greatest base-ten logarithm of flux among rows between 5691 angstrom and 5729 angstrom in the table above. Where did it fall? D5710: 5704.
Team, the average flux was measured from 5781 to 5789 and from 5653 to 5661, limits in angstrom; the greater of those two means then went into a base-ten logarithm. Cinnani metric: 1.096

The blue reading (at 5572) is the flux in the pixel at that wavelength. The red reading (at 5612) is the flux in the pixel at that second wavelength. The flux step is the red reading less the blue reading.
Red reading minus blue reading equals 1.9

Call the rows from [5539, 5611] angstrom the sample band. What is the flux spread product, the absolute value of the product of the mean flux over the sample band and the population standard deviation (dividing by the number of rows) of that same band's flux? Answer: 12.2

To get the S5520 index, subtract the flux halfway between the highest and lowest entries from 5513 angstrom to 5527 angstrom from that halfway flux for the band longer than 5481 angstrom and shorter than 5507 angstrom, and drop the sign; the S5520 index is 0.2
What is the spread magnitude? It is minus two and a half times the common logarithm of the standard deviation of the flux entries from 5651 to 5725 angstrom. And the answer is 0.3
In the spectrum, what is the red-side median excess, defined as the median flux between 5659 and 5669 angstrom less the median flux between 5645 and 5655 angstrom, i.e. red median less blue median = -1.0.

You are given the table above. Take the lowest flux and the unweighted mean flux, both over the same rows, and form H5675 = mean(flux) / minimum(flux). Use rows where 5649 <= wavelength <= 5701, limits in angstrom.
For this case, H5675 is 1.07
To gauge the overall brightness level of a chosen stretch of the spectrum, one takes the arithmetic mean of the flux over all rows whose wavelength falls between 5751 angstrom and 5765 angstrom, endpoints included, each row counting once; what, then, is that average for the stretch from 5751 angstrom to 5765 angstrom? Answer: 12.4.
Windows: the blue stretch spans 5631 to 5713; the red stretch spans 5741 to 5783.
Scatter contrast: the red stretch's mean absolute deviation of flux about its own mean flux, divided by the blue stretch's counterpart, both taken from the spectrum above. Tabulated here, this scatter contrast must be 1.28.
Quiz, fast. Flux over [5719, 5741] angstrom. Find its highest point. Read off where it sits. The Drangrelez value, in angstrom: 5720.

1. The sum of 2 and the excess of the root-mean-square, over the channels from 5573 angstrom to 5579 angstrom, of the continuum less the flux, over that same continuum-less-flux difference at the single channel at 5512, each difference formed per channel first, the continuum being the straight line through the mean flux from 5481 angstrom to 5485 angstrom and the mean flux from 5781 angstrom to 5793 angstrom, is 1.9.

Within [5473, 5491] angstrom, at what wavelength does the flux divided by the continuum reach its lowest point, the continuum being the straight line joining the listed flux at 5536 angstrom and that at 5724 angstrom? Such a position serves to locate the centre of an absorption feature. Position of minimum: 5474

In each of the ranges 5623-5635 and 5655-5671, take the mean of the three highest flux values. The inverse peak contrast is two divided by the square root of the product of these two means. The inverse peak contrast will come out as 0.153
